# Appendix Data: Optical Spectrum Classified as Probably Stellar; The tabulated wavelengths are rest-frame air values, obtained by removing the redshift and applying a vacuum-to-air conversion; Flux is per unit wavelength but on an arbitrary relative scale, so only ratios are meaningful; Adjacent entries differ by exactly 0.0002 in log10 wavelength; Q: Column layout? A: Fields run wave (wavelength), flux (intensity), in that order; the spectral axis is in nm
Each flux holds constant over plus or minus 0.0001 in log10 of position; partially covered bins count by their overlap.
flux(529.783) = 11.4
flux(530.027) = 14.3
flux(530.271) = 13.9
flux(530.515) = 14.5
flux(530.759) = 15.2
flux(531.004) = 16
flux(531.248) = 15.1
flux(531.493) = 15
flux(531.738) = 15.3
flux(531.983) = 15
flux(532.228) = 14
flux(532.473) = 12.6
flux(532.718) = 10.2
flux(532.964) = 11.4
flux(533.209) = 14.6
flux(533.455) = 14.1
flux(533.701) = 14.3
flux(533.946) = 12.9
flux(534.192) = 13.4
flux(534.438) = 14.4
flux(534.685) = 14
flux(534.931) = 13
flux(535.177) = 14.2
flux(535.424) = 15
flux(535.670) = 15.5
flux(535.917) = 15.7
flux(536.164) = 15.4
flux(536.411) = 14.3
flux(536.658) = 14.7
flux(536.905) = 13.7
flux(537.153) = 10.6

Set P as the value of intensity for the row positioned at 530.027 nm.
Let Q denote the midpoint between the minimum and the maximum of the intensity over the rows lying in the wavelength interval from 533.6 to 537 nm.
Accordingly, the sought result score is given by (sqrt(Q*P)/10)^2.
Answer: 2.04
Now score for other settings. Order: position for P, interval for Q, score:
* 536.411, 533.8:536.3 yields 2.04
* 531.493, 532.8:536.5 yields 2.03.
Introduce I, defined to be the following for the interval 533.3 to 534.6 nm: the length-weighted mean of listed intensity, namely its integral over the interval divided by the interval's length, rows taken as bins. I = 13.8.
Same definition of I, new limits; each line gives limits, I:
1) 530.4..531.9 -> 15.2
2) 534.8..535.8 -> 14.4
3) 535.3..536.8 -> 15.1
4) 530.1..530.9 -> 14.6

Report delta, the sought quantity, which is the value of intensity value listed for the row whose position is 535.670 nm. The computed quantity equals 15.5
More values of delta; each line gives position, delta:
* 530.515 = 14.5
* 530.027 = 14.3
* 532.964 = 11.4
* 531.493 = 15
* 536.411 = 14.3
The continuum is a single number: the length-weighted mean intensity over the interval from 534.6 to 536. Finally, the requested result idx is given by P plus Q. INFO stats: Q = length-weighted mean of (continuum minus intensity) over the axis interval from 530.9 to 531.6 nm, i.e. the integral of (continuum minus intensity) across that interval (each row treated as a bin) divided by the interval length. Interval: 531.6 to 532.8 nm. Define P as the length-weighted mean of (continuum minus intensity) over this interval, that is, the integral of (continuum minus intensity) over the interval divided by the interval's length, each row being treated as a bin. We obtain 0.2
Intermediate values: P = 1.0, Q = -0.8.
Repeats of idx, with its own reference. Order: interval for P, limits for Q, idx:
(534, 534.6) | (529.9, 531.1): 0.6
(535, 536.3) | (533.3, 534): 0.2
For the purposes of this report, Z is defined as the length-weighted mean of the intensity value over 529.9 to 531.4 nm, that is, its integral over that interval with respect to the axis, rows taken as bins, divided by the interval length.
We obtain 14.8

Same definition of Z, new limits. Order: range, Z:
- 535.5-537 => 14.9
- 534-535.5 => 13.9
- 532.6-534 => 12.9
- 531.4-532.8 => 13.8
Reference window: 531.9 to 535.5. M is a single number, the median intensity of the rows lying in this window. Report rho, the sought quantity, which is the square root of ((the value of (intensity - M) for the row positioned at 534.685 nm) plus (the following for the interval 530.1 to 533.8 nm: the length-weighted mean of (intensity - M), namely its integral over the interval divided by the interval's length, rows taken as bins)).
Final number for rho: 0.3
